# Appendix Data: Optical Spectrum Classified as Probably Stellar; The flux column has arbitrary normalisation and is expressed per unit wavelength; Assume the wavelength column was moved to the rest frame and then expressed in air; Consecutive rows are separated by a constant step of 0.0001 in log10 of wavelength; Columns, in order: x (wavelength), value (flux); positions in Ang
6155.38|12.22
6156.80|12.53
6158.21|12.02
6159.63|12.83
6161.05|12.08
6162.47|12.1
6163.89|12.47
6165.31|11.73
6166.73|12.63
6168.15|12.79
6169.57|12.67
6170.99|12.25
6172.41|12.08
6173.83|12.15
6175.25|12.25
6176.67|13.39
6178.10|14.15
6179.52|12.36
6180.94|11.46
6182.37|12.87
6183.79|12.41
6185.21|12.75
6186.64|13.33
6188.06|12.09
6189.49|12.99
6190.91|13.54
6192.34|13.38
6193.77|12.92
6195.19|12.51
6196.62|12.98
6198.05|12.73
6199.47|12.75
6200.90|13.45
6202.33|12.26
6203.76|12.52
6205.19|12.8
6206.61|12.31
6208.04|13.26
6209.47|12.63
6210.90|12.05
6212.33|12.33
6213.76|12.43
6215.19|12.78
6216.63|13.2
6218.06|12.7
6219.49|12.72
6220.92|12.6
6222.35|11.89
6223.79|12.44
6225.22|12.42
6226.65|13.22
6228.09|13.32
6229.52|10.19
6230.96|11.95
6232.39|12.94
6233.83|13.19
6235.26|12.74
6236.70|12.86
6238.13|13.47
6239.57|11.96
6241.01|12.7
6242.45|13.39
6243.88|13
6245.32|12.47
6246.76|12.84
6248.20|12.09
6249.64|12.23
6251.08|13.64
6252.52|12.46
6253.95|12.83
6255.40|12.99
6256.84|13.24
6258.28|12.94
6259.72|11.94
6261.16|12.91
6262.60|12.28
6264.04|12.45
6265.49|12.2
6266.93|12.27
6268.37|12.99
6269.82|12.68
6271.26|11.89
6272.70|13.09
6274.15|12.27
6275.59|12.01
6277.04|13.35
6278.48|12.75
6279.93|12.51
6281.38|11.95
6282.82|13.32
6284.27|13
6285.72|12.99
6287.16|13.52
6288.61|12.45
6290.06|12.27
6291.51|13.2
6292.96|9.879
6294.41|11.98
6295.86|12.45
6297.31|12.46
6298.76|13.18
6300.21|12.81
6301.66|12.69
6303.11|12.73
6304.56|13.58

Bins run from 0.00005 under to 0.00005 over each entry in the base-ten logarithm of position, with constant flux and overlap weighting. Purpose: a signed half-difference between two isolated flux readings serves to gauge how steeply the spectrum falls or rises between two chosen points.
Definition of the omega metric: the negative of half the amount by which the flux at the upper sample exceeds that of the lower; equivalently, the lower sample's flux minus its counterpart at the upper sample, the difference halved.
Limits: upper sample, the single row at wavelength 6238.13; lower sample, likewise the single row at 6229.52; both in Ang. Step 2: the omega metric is -1.6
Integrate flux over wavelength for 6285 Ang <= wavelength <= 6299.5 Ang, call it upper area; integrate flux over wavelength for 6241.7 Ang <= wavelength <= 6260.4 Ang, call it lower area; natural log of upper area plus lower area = 6.0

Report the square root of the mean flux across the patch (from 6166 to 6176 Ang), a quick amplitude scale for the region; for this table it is 3.52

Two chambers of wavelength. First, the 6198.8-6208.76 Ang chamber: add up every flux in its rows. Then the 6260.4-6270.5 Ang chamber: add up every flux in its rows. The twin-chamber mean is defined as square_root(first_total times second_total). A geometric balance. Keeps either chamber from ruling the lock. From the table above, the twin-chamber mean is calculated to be 88.6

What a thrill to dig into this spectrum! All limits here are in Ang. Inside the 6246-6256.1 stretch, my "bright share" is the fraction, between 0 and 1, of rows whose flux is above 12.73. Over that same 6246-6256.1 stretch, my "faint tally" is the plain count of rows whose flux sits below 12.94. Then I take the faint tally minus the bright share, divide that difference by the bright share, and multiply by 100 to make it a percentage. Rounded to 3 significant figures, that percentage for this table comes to 775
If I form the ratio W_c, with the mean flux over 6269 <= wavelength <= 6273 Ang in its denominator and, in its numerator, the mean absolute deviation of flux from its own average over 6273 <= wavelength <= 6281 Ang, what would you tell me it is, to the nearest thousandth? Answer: 0.030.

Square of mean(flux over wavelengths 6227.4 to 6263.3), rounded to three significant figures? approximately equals 160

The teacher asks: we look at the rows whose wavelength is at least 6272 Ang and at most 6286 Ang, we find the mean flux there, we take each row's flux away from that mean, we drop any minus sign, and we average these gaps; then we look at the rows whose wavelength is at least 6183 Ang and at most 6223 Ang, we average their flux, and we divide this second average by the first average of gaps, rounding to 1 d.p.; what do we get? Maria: 29.5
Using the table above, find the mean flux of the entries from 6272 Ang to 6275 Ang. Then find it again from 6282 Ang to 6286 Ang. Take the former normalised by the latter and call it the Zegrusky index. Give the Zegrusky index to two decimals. 0.97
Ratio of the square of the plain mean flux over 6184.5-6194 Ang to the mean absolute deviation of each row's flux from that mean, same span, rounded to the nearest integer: 473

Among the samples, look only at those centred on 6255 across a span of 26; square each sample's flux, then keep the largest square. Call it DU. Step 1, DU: 186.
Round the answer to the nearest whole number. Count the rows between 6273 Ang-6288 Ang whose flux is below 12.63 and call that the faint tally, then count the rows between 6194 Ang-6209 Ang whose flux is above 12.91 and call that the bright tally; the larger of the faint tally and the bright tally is 4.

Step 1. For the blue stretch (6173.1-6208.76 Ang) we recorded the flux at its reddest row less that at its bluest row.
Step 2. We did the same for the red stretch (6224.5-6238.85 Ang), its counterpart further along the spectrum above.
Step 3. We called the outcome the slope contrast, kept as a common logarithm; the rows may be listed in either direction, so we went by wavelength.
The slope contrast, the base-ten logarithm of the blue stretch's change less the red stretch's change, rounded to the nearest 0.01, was -1.22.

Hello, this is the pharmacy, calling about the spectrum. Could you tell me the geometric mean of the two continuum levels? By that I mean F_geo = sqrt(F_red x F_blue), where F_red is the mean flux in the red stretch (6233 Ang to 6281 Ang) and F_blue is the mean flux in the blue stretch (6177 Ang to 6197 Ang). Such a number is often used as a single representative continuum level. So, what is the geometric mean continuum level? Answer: 12.76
